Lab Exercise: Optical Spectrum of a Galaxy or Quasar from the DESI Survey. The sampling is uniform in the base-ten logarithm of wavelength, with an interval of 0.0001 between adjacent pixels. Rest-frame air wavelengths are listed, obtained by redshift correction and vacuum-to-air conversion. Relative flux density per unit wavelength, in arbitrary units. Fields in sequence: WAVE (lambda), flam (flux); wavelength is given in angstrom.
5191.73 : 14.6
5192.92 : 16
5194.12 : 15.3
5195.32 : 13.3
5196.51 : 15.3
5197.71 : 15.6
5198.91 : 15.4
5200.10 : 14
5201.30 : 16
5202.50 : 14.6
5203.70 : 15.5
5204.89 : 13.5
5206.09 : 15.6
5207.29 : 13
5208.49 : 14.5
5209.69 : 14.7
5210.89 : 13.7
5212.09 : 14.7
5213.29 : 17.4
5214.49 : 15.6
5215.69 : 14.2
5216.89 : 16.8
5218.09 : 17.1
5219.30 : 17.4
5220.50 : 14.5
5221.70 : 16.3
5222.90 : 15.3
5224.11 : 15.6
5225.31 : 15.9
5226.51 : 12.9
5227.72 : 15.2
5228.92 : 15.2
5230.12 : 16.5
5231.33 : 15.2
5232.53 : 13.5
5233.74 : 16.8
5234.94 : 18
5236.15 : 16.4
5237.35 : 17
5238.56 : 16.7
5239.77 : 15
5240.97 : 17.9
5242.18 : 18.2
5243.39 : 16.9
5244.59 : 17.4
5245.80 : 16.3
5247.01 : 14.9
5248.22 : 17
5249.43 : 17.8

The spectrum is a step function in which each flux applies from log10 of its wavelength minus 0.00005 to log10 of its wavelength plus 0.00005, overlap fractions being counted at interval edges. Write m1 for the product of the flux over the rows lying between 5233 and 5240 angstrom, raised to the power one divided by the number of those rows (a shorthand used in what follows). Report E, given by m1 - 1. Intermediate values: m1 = 16.63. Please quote 15.6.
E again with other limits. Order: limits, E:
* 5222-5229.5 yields 14.0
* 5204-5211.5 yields 13.1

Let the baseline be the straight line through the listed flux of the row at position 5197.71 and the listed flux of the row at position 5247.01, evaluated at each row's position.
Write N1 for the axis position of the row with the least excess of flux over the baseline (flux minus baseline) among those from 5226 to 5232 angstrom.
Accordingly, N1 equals 5226.51 angstrom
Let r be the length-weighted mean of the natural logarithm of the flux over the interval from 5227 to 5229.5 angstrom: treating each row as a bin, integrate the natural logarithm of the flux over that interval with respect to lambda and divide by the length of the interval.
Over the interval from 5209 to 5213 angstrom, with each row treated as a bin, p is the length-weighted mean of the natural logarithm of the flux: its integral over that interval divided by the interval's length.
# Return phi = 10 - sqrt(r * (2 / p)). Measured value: 8.58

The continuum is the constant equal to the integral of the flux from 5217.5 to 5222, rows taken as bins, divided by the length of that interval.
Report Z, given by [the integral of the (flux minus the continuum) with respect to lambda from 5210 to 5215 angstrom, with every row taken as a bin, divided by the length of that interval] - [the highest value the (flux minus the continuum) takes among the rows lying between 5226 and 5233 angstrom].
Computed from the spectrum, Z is -1.2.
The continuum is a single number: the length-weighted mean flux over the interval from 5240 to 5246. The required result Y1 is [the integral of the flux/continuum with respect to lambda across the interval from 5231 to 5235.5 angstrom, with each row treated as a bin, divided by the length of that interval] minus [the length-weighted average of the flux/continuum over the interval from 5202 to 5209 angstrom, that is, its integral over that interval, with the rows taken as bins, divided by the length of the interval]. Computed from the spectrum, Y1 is 0.08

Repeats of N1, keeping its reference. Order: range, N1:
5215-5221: 5215.69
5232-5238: 5232.53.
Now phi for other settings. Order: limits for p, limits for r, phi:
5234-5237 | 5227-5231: 8.61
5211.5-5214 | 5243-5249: 8.58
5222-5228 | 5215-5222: 8.57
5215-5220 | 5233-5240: 8.58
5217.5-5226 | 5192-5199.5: 8.60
